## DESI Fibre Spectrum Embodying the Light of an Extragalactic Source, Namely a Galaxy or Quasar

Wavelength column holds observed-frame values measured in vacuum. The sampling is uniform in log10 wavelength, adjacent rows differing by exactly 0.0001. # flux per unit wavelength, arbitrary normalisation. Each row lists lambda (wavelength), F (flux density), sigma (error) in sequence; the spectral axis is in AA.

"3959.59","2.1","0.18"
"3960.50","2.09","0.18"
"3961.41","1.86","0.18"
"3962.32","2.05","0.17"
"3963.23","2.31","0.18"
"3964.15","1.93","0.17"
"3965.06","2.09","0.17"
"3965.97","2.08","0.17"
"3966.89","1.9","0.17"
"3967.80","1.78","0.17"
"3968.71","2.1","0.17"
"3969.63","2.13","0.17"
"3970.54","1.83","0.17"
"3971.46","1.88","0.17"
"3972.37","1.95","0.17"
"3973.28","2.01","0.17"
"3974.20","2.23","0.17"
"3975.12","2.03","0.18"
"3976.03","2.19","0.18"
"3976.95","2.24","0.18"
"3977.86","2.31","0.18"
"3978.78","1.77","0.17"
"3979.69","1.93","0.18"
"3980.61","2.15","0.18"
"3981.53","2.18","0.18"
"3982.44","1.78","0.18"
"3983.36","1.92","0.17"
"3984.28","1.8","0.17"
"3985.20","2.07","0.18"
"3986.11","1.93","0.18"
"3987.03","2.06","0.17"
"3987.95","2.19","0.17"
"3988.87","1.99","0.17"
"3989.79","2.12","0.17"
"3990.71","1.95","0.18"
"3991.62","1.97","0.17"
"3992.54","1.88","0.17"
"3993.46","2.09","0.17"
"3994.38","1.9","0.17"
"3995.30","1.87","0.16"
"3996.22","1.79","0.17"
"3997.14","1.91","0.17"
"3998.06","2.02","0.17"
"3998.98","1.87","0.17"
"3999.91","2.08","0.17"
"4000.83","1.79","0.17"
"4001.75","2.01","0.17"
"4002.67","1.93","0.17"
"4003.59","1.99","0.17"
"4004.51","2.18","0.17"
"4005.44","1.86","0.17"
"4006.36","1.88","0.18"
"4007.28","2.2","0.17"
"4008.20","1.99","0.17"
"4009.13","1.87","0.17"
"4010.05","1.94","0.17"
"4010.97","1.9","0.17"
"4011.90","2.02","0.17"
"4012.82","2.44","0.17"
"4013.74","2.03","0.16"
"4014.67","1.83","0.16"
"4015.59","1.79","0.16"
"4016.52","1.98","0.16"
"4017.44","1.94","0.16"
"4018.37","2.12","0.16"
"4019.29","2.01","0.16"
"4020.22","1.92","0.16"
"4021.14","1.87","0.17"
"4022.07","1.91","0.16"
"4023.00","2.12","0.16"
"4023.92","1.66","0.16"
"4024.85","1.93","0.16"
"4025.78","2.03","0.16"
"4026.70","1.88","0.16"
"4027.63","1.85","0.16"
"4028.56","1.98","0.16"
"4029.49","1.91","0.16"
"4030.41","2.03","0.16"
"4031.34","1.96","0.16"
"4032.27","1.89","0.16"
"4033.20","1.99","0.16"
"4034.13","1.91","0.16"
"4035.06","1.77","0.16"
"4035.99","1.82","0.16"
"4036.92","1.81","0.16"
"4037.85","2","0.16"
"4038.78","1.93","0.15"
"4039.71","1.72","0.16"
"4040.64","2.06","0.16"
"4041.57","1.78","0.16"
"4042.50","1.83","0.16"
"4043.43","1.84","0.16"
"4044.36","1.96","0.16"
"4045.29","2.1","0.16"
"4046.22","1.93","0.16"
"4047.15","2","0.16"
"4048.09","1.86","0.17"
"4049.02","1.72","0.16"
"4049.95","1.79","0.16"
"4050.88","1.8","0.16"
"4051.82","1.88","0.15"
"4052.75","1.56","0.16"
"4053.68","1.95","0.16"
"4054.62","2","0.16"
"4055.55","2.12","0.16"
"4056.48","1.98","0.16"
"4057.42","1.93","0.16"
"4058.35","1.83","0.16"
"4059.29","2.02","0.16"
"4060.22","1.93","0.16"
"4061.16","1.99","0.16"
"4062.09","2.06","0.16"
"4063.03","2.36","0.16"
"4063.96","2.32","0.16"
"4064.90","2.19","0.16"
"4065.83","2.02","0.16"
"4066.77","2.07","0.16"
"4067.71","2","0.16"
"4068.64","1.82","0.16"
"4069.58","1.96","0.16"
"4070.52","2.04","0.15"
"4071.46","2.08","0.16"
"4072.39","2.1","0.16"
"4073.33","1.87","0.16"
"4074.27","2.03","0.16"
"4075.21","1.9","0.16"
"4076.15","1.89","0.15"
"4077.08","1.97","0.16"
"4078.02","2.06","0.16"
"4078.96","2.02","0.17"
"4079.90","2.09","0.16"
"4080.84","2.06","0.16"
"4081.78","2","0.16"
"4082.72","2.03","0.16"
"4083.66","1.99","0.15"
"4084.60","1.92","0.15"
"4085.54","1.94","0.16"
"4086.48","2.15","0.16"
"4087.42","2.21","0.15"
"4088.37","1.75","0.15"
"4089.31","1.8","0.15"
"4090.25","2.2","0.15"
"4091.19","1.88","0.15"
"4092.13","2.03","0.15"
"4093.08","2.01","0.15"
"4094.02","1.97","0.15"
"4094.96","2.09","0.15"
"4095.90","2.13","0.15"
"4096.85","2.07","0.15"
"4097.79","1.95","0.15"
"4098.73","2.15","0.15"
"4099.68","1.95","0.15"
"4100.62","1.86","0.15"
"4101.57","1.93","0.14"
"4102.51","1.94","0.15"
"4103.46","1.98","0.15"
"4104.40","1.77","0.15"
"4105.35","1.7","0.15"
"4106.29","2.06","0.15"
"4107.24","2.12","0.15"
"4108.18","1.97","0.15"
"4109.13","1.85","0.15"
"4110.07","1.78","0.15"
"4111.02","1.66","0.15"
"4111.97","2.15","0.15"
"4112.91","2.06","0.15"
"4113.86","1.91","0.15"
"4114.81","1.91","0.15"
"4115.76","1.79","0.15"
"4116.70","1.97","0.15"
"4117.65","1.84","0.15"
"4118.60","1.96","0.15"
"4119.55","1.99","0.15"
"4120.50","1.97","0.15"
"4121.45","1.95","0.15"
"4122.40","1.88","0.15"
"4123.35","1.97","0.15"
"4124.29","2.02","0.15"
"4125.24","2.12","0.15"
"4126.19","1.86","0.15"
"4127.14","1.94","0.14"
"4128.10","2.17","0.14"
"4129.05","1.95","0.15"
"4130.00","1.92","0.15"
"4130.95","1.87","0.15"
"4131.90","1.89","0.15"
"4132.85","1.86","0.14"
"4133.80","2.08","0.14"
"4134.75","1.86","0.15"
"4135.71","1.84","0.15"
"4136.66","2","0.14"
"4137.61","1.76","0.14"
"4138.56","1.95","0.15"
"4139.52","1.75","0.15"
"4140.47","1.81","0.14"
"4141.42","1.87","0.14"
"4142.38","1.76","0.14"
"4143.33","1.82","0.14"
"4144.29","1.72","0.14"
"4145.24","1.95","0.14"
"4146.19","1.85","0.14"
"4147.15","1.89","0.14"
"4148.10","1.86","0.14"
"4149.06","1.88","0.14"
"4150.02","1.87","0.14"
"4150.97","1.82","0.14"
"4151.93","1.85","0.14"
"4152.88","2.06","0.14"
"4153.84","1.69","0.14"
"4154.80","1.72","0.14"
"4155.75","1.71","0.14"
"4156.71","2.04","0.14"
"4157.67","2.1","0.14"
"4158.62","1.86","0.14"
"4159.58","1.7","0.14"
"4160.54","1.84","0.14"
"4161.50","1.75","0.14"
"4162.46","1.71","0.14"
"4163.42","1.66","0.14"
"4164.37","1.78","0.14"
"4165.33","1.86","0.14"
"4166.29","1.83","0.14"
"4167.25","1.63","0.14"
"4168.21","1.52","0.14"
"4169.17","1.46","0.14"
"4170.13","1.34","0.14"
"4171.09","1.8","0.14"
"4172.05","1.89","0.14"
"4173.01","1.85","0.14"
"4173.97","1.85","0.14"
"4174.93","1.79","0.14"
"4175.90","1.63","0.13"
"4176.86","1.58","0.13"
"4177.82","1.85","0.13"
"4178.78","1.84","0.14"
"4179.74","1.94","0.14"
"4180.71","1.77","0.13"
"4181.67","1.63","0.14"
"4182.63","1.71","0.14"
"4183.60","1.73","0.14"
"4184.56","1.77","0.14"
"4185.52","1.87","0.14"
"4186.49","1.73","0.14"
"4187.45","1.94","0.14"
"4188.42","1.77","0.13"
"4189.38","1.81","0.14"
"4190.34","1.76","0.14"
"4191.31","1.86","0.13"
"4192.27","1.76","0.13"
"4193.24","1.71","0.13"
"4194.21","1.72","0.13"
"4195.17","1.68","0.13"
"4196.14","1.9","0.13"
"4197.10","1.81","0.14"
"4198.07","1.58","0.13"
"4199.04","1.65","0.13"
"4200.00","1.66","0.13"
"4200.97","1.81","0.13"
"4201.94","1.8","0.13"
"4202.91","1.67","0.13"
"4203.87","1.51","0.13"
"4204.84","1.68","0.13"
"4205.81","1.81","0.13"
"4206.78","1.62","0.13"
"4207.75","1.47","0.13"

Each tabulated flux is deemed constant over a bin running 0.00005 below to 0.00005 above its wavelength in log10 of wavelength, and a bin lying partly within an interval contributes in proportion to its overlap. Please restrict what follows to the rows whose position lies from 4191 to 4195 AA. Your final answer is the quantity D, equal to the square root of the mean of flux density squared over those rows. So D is 1.76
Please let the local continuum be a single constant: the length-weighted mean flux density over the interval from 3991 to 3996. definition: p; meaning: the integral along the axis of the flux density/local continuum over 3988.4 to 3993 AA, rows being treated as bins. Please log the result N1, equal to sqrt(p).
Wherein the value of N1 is 2.17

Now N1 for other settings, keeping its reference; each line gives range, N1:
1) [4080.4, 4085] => 2.18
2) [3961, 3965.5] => 2.18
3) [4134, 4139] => 2.21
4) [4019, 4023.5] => 2.13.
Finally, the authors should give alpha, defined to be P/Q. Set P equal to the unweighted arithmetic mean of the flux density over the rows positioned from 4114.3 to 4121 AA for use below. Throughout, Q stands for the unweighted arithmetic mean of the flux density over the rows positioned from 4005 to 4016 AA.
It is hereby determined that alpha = 0.97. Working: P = 1.92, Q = 1.98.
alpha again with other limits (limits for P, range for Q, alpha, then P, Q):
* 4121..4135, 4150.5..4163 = 1.07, 1.96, 1.83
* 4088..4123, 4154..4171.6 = 1.12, 1.95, 1.74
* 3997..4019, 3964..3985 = 0.99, 1.98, 2.01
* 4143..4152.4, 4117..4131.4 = 0.94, 1.85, 1.96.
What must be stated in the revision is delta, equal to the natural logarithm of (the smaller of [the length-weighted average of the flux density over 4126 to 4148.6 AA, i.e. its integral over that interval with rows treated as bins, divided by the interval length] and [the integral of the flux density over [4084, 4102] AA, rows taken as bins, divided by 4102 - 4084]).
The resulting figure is 0.634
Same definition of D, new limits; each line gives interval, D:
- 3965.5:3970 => 2.00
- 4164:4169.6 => 1.69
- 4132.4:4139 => 1.91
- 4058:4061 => 1.93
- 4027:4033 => 1.94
